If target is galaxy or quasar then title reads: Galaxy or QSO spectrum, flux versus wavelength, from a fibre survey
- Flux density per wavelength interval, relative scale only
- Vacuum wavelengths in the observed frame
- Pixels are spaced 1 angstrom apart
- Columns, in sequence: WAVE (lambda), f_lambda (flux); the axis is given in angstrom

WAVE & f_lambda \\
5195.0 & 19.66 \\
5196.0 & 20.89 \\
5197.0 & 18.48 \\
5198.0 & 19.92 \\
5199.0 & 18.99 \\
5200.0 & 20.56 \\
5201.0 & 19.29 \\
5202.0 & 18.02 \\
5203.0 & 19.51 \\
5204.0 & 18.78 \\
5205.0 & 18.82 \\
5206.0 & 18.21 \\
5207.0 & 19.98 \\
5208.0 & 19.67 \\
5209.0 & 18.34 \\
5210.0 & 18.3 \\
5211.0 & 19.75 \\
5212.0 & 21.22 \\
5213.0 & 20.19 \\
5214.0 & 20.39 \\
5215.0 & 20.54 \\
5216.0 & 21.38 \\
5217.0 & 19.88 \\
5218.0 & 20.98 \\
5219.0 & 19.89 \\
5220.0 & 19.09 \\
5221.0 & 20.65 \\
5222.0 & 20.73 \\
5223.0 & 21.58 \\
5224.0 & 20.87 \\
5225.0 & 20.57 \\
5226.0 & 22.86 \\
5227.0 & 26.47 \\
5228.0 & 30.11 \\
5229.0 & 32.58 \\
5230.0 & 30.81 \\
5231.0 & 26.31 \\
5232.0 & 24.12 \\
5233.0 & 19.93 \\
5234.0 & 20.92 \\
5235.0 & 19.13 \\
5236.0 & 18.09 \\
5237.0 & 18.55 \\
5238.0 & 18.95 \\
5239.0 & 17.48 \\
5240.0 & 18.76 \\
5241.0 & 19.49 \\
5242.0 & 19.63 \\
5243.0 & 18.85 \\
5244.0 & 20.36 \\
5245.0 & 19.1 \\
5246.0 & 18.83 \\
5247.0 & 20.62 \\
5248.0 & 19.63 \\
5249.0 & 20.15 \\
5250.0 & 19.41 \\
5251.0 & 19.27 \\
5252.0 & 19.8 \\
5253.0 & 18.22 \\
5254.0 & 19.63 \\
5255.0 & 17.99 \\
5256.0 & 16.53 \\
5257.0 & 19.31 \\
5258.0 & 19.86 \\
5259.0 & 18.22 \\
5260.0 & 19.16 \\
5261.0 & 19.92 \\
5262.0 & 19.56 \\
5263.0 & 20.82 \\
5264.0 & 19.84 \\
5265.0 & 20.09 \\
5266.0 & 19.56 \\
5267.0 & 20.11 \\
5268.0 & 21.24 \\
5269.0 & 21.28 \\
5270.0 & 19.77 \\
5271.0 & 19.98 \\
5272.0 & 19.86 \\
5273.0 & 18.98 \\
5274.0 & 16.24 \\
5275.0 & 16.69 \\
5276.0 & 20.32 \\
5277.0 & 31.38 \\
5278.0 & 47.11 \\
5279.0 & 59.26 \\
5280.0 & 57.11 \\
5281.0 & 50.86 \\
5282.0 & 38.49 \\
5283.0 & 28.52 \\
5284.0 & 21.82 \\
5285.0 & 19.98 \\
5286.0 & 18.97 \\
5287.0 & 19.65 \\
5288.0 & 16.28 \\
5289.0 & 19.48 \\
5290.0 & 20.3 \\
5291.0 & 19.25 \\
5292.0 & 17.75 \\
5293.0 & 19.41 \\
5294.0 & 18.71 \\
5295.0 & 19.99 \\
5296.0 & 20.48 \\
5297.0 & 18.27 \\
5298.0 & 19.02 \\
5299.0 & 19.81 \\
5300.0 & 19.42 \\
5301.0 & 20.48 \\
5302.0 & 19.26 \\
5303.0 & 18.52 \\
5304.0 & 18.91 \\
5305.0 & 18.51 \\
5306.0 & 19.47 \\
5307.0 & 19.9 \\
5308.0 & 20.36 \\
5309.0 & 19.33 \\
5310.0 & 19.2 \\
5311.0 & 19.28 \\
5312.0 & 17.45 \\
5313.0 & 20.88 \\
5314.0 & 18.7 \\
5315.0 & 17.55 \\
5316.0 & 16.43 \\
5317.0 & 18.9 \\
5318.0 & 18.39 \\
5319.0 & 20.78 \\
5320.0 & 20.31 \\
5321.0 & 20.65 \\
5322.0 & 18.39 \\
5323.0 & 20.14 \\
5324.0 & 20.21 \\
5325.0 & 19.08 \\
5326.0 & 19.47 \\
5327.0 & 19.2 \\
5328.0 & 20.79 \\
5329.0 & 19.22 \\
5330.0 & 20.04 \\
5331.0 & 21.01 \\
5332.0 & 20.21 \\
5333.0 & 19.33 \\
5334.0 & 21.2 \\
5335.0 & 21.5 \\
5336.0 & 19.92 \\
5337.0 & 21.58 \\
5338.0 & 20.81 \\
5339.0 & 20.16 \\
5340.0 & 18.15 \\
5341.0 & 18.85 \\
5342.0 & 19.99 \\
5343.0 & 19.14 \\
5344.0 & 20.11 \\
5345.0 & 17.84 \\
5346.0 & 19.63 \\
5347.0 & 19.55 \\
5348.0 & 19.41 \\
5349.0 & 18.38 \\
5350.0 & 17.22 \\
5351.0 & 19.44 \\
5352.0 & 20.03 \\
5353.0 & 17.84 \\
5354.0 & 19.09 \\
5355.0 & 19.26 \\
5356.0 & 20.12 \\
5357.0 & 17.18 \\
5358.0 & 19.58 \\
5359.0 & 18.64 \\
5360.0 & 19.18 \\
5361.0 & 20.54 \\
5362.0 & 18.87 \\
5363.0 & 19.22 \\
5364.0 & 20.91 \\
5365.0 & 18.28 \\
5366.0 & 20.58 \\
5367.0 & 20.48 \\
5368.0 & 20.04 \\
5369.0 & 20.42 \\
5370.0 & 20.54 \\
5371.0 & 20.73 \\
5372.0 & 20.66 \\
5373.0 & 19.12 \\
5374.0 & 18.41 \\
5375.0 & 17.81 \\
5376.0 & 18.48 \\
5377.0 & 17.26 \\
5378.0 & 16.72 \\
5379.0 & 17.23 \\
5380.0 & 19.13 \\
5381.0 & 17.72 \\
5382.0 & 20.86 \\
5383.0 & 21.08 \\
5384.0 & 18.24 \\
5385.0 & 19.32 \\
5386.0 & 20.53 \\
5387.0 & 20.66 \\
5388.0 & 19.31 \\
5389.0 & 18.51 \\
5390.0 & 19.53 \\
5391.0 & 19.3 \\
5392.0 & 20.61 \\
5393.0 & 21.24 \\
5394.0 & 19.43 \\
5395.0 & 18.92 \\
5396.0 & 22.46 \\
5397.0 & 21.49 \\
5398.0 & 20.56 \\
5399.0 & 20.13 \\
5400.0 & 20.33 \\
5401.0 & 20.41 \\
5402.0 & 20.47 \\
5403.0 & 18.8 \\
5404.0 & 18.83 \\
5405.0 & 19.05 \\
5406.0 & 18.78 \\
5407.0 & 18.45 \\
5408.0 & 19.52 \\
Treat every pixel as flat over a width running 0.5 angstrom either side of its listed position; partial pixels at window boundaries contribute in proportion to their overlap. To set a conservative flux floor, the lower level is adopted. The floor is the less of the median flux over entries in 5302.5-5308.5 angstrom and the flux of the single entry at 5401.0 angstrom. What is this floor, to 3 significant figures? 19.2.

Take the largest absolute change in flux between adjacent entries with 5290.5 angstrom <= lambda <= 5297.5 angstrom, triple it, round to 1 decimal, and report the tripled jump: 6.6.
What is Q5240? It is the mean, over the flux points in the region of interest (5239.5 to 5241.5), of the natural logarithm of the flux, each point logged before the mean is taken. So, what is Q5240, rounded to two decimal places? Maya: 2.95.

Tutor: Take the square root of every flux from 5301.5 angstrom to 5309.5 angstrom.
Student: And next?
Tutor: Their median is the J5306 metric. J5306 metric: 4.39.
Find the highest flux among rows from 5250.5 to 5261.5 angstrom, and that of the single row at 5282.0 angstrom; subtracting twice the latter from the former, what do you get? -57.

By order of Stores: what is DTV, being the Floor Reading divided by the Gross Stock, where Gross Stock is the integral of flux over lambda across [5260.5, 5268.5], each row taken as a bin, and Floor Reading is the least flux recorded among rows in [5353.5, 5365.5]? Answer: 0.11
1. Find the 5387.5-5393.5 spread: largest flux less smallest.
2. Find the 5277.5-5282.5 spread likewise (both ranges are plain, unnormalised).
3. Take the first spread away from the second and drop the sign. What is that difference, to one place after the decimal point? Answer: 18.0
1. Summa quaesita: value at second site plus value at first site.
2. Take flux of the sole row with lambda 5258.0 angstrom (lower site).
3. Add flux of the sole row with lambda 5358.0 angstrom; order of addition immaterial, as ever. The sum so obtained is 39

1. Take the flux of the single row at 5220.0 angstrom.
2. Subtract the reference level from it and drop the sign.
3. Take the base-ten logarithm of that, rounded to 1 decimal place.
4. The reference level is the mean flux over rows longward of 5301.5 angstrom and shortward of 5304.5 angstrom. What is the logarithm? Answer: -0.7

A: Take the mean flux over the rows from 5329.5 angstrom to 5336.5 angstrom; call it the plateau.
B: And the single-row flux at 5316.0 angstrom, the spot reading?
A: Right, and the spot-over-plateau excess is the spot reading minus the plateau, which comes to -4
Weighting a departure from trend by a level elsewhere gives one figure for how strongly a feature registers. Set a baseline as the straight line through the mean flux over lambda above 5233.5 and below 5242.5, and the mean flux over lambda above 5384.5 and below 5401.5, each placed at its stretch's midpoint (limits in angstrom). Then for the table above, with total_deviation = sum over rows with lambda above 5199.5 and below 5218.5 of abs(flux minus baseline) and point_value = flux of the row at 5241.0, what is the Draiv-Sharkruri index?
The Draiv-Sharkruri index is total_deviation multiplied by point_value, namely 416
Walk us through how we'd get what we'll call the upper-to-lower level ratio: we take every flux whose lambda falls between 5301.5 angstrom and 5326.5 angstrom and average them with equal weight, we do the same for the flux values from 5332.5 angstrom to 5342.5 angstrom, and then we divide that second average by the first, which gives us 1.05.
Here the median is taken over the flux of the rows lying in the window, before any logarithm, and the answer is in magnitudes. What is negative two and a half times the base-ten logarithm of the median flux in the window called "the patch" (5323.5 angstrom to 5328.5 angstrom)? -3.22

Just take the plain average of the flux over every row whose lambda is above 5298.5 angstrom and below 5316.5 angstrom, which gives 19.1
